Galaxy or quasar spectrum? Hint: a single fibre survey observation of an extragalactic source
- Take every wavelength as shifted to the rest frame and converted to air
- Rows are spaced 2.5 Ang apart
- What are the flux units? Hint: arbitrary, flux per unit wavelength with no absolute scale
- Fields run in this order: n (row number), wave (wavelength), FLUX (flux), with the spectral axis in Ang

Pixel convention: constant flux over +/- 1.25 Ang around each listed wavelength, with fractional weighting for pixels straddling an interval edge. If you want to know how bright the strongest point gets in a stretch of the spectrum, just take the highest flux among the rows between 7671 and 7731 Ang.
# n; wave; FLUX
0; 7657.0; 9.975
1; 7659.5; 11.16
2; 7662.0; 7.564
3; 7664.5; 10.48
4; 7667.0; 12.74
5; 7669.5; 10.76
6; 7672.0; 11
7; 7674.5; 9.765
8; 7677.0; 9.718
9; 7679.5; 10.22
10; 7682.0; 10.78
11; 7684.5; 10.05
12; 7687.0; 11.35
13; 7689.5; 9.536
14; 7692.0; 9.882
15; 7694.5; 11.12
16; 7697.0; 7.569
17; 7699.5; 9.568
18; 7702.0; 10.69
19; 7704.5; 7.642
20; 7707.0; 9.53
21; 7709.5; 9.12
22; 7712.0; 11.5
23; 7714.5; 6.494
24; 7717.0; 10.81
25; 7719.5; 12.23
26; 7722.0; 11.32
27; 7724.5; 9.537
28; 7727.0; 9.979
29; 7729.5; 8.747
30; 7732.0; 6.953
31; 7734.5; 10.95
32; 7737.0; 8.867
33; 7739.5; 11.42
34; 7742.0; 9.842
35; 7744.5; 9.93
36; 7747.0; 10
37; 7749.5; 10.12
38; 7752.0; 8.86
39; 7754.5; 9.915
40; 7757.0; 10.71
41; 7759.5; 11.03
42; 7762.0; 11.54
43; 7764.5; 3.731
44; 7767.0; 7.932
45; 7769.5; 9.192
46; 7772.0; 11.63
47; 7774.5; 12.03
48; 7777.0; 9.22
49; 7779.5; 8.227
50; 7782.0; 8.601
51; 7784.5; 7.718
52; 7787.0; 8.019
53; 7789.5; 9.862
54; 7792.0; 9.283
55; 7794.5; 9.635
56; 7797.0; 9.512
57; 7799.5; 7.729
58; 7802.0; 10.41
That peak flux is 12.23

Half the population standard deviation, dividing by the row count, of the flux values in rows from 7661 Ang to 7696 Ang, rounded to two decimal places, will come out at 0.56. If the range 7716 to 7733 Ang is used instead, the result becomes 0.81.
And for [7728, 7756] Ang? 0.58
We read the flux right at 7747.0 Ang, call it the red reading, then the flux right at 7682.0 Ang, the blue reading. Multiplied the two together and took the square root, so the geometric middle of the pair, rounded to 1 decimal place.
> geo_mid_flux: 10.4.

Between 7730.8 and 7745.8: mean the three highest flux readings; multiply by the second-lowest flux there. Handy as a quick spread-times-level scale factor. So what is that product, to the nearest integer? 95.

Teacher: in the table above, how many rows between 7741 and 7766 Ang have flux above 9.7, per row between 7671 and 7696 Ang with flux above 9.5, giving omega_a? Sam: 0.80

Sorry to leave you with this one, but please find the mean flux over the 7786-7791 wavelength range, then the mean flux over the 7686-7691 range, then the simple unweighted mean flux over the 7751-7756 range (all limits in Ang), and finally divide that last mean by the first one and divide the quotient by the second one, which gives 0.10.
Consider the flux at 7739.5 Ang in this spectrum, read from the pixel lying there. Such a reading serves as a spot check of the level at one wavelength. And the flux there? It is 11.42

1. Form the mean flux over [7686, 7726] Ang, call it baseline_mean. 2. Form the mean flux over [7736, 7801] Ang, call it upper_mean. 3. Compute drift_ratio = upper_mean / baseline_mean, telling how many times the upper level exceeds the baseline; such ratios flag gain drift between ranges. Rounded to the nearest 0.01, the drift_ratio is 0.95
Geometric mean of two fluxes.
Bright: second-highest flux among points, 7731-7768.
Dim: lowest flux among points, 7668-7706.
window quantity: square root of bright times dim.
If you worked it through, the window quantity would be 9.3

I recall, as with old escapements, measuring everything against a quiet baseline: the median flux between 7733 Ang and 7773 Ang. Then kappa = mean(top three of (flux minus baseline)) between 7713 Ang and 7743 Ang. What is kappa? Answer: 1.69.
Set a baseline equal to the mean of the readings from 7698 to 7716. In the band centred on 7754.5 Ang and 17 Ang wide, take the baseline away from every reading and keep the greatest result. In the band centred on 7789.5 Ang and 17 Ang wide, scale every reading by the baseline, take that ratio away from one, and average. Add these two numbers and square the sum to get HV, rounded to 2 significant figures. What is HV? 5.5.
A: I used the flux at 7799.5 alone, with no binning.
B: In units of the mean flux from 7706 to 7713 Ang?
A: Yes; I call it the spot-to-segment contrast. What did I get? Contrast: 0.77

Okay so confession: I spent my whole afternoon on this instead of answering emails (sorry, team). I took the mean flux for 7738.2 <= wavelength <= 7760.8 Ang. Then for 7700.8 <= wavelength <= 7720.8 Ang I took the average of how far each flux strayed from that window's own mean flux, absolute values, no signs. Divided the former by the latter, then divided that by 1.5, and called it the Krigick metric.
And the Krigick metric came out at 4.4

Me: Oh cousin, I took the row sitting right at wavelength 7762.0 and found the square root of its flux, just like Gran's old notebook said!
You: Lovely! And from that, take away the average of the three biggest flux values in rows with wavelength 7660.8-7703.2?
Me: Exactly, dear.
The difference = -8.34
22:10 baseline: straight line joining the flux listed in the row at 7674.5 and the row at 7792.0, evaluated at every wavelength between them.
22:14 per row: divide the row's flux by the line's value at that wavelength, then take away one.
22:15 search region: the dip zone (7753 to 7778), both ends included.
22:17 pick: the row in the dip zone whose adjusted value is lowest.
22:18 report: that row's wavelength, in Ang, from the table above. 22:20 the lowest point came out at 7764.5 Ang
